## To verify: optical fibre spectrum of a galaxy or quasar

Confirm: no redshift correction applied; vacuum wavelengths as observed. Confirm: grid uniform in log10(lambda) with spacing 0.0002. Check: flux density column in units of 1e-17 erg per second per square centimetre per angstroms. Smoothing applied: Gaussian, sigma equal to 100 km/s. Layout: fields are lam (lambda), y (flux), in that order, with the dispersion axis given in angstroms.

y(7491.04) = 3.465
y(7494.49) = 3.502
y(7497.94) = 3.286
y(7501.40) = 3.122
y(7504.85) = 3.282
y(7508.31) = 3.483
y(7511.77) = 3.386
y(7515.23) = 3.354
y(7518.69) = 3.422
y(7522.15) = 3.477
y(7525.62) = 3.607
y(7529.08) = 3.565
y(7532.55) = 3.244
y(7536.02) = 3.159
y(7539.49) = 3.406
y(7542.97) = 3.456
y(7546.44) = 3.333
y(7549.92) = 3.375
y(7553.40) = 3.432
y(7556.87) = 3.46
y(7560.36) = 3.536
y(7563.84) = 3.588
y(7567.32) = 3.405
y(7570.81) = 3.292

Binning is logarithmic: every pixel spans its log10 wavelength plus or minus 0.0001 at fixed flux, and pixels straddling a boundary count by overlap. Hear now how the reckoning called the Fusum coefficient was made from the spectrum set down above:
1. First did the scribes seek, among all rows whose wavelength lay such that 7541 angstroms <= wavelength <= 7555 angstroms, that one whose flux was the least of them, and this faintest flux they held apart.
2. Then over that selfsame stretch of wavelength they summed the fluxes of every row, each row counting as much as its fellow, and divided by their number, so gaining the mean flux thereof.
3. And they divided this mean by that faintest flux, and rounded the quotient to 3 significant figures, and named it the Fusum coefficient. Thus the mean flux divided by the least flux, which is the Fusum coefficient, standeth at 1.02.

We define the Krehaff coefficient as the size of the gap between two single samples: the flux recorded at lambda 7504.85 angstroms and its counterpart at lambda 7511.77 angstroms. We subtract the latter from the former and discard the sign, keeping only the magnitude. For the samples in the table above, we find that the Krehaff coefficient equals 0.10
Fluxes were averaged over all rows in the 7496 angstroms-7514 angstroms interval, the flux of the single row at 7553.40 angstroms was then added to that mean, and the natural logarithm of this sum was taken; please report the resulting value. 1.91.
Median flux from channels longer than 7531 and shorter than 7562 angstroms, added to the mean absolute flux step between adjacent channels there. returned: 3.49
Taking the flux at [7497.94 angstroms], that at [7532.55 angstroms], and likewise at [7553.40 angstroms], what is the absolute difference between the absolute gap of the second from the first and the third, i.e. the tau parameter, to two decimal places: 3.39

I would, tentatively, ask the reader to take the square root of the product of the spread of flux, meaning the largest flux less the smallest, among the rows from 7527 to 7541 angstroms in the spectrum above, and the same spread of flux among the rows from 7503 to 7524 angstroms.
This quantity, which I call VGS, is 0.29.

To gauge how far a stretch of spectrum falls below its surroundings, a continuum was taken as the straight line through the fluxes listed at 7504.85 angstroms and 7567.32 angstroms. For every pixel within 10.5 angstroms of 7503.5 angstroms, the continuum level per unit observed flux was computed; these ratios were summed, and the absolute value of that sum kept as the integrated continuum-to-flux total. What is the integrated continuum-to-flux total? 5.9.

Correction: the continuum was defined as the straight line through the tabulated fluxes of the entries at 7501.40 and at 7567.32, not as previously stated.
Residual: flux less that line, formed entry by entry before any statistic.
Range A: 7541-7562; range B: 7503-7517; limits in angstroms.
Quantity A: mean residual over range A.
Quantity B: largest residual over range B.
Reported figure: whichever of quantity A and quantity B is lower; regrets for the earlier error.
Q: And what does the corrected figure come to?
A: 0.09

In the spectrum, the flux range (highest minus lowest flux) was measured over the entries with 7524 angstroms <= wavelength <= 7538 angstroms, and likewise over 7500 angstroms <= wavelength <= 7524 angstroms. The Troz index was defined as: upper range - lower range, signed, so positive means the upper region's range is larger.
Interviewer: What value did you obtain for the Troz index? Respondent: 0.09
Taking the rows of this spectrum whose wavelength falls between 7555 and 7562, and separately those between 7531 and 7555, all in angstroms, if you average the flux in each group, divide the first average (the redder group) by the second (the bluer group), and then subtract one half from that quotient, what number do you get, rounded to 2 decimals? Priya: 0.55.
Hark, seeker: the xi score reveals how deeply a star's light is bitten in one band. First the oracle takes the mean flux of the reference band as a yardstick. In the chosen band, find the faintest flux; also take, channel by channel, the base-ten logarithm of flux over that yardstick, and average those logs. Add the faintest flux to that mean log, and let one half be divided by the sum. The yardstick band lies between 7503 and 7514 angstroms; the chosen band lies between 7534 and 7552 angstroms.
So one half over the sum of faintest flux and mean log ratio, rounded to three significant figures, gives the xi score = 0.159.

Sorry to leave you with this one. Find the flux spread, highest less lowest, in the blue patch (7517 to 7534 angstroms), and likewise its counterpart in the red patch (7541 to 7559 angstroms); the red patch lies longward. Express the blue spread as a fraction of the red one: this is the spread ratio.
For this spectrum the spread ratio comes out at 2.9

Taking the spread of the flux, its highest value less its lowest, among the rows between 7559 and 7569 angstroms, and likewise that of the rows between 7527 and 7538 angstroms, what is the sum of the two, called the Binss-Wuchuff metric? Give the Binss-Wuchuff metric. 0.59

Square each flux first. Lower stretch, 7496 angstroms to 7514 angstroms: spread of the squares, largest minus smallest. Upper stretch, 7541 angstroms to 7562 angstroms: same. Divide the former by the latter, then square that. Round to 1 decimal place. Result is 2.9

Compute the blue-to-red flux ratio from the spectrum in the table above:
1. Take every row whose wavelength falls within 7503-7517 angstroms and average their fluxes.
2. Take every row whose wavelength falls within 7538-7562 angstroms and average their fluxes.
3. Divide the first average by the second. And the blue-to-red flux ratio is 0.98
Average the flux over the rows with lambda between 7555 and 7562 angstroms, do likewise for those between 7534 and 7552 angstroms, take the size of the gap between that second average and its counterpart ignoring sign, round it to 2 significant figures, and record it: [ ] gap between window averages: 0.15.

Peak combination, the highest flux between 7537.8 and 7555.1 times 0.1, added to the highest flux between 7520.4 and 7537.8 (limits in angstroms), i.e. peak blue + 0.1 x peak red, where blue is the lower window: 3.95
